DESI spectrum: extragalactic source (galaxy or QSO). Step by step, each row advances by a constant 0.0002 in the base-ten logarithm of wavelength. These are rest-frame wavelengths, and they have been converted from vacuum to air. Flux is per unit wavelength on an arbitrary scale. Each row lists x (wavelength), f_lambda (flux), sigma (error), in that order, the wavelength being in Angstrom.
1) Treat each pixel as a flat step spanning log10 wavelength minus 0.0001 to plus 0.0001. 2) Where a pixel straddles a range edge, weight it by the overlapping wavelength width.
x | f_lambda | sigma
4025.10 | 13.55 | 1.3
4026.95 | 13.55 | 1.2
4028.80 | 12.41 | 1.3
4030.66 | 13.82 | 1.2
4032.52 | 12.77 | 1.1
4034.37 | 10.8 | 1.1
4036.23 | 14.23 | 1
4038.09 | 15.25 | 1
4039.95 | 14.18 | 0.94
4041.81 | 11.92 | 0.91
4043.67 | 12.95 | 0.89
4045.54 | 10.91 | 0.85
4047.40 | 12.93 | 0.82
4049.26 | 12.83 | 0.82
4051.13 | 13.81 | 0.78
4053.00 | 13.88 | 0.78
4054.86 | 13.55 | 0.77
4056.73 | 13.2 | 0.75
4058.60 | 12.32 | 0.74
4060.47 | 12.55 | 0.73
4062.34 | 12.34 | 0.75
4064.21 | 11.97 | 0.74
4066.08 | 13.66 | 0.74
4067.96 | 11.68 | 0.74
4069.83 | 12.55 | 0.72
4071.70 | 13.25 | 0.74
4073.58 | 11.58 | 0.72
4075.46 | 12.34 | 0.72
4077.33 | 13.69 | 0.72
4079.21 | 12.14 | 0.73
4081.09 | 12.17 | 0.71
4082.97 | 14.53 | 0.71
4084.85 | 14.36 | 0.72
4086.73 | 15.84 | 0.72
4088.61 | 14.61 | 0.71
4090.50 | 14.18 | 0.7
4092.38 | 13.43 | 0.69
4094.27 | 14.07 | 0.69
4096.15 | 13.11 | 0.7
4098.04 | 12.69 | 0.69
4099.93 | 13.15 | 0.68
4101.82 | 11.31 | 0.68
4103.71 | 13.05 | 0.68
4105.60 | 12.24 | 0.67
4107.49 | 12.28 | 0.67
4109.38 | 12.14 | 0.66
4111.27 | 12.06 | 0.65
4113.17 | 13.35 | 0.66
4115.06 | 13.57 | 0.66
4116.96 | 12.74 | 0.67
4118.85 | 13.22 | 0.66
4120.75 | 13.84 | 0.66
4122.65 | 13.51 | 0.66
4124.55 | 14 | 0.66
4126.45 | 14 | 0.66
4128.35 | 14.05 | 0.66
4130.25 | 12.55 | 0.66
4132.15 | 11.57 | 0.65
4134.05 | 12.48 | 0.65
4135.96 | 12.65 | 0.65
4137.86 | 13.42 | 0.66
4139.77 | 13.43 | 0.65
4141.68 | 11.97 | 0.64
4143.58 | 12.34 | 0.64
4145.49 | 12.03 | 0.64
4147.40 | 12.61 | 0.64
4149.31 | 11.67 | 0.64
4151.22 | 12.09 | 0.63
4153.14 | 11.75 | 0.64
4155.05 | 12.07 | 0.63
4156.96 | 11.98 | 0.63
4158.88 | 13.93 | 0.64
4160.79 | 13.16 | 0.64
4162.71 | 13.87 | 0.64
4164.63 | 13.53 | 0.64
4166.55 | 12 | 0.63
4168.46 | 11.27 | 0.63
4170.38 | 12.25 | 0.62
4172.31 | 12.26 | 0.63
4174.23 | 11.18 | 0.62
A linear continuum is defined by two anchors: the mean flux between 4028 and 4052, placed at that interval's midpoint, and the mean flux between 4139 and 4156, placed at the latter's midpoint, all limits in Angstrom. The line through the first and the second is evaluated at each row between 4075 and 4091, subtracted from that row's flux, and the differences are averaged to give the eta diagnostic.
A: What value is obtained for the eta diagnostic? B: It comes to 1.1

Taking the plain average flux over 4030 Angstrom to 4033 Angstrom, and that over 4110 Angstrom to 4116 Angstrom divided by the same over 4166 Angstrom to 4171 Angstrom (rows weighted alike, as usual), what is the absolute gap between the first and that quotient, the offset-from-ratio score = 12.2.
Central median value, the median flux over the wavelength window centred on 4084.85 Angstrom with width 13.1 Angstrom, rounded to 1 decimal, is 14.4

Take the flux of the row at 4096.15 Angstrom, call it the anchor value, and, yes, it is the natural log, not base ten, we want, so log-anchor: 2.57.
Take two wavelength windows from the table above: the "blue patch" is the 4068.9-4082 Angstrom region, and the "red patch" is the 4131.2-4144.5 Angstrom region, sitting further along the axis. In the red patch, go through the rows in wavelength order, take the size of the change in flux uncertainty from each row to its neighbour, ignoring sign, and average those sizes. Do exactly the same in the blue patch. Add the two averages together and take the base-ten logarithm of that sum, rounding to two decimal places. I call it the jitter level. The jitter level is -1.78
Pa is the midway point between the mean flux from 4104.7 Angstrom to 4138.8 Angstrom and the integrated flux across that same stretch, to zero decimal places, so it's 228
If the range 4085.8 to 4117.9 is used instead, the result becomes 218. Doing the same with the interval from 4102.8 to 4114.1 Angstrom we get 77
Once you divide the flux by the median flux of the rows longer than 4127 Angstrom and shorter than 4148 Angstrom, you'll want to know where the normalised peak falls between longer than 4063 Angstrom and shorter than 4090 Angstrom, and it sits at 4086.73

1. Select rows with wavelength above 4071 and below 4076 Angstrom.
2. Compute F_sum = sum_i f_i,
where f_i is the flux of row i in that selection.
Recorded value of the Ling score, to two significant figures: 37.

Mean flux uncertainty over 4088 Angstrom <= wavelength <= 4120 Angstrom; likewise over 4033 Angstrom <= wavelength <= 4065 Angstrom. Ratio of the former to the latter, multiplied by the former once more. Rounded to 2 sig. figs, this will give 0.54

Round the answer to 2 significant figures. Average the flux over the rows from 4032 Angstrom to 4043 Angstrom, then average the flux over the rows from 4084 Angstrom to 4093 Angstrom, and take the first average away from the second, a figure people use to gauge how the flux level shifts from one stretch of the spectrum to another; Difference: 1.3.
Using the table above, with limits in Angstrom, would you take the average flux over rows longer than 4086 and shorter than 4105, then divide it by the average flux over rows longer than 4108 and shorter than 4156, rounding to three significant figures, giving 1.06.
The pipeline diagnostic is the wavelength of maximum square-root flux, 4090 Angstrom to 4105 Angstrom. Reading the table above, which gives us 4090.50 Angstrom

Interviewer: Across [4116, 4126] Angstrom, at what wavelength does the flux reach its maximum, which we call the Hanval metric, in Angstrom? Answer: 4124.55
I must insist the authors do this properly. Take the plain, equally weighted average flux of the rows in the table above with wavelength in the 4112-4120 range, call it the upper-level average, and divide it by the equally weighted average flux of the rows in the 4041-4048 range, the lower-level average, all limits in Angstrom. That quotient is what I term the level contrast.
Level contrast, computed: 1.09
